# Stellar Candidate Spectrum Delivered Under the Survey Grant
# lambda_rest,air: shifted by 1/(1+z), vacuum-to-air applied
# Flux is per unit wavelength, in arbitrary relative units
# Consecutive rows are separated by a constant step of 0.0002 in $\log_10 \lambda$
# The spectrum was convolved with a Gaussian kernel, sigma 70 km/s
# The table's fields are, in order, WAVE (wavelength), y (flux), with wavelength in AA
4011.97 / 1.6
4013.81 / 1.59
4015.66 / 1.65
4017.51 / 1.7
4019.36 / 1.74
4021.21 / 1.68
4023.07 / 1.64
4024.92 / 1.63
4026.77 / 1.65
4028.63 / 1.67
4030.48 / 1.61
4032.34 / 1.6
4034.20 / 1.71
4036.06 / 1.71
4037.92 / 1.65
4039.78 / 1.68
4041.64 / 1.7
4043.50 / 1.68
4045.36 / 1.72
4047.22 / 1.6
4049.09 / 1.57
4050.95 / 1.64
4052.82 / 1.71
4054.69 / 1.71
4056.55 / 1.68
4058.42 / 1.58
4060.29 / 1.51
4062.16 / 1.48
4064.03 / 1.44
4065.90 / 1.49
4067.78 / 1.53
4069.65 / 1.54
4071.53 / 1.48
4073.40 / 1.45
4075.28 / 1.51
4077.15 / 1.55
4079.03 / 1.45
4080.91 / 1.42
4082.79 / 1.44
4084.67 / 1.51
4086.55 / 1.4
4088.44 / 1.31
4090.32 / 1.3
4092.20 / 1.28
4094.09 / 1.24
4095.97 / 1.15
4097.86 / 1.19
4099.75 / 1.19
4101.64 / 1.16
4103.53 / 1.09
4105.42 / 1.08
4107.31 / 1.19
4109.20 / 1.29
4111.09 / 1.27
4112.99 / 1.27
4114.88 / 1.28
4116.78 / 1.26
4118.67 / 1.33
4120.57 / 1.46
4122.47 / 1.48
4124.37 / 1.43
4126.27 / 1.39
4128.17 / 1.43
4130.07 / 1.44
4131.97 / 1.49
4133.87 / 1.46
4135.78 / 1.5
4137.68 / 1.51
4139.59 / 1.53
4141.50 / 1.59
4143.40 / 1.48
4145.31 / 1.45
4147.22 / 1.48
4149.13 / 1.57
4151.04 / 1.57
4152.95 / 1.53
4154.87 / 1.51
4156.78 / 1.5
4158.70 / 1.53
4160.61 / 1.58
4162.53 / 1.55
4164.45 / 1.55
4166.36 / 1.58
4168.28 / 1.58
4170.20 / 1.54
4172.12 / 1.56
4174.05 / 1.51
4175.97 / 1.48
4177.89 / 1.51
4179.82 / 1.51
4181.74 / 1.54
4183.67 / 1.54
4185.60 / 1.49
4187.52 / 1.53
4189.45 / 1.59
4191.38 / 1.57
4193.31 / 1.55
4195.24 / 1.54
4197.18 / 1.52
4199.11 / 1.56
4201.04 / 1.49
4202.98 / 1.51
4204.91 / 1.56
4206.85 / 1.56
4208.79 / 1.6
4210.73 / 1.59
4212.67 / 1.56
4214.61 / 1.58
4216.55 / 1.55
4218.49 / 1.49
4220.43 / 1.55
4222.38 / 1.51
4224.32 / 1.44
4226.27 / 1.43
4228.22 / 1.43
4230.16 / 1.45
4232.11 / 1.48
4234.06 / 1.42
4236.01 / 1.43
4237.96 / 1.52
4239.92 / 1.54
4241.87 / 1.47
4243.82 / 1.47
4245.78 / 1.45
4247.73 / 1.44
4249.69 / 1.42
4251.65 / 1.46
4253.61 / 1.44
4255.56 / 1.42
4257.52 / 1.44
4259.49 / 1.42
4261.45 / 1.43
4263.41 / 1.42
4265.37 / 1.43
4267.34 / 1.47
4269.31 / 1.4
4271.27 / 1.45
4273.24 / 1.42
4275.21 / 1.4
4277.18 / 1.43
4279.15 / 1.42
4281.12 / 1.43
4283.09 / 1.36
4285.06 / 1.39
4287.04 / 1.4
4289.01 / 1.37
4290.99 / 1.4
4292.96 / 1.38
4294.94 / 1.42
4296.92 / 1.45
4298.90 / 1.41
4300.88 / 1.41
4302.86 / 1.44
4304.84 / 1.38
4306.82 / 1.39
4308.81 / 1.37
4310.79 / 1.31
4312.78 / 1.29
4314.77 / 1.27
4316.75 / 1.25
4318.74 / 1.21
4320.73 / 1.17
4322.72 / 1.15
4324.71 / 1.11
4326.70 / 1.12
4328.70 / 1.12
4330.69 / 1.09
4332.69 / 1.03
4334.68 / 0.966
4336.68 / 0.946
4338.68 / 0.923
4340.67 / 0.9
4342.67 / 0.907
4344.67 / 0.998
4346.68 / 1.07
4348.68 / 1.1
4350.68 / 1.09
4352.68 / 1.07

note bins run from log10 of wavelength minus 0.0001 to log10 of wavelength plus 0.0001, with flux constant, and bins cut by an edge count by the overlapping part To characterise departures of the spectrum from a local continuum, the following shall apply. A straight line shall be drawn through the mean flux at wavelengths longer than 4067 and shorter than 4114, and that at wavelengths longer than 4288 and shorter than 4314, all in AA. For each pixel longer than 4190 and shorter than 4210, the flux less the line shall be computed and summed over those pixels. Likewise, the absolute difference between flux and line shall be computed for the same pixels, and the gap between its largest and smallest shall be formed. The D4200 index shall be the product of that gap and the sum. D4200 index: 0.20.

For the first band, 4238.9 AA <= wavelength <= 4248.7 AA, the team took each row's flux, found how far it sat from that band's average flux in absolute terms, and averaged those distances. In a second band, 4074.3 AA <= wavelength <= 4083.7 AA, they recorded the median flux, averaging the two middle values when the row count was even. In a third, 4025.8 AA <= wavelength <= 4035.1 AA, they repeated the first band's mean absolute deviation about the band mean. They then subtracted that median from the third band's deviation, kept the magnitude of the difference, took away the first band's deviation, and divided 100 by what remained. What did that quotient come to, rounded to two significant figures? 72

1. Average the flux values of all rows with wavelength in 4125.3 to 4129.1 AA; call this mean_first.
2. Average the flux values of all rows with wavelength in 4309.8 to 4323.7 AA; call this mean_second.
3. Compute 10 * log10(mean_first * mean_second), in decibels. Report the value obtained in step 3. 2.41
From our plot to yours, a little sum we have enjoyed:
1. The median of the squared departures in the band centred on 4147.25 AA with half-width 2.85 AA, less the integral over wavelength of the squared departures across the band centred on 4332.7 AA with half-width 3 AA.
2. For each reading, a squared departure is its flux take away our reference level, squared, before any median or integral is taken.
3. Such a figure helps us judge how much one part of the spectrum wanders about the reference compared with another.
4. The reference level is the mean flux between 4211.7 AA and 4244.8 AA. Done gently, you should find -1.3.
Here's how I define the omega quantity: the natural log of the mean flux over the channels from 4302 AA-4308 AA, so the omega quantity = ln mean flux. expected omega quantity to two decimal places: 0.34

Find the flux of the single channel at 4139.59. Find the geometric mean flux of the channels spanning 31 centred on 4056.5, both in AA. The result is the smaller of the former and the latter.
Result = 1.53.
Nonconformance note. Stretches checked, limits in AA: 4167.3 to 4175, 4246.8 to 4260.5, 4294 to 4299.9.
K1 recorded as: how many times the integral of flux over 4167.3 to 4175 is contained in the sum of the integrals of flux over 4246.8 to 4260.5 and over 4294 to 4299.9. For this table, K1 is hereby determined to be 2.4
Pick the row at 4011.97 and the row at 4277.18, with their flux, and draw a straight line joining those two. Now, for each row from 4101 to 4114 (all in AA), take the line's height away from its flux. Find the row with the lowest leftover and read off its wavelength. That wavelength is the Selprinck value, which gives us 4105.42 AA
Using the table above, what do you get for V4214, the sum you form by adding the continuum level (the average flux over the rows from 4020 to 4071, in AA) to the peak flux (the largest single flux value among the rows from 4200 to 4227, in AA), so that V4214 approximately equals 3.22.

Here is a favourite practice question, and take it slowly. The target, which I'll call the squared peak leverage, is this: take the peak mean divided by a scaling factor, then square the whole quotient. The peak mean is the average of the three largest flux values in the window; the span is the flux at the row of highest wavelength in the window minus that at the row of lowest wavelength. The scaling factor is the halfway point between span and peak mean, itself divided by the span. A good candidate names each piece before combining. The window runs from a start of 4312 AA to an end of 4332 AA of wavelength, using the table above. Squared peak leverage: 0.23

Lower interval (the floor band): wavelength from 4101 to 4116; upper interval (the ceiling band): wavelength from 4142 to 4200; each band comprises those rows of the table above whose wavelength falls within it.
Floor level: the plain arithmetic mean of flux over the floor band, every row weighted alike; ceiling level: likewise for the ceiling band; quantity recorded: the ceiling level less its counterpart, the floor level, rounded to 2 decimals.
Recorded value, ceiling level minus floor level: 0.33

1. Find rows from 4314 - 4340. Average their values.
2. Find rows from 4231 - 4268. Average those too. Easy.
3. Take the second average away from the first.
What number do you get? -0.35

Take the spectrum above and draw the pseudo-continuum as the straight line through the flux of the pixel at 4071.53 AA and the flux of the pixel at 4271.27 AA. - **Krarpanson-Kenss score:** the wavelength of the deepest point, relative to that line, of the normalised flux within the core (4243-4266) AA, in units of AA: 4249.69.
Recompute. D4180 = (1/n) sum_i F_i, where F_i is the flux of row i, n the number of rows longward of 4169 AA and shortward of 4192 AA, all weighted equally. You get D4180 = 1.53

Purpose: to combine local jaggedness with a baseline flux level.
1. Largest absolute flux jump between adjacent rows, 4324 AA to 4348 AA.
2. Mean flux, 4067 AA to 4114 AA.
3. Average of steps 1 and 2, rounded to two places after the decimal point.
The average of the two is 0.71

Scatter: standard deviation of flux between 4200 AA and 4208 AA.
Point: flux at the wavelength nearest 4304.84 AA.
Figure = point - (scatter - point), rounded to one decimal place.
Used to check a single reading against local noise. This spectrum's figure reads 2.7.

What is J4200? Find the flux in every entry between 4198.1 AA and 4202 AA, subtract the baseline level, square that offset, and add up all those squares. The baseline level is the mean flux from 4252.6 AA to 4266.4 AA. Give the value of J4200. 0.021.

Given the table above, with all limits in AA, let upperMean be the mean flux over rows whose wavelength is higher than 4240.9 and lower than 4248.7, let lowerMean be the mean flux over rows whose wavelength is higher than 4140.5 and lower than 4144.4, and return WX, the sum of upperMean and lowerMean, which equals 2.99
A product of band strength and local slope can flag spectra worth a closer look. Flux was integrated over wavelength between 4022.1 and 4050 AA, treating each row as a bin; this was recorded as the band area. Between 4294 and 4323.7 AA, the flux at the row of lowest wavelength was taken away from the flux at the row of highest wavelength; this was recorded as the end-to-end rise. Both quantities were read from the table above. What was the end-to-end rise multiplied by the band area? -12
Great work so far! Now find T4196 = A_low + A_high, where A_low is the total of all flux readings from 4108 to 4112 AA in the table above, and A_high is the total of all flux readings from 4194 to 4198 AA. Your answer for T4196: 5.6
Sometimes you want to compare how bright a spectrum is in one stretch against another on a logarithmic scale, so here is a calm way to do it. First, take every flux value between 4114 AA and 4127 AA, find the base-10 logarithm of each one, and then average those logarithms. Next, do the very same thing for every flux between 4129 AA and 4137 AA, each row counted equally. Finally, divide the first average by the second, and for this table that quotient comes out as 0.82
